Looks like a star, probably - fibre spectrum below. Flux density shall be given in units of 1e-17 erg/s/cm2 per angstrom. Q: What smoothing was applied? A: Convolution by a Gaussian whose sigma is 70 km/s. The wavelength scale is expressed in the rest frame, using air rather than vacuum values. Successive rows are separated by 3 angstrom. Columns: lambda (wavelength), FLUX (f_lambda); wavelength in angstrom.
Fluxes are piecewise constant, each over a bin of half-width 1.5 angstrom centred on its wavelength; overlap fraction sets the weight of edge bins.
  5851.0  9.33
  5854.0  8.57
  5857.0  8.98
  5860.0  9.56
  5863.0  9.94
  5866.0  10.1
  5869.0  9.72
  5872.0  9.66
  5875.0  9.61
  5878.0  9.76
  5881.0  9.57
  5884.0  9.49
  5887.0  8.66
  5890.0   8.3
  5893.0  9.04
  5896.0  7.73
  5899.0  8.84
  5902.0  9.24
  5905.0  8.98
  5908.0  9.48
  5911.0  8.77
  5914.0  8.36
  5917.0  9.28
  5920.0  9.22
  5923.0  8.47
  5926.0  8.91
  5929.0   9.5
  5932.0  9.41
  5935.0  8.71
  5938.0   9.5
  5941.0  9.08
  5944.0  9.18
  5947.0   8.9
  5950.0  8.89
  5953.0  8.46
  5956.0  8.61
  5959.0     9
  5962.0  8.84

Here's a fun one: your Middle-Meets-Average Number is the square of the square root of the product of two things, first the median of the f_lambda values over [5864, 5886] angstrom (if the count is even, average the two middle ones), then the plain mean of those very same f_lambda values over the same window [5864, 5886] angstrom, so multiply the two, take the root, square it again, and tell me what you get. 94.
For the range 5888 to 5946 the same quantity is 81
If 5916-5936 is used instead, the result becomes 84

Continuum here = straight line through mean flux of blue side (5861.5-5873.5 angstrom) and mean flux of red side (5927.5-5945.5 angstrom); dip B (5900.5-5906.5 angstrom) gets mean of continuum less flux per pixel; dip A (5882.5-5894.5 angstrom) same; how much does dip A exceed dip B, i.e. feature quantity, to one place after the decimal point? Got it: 0.4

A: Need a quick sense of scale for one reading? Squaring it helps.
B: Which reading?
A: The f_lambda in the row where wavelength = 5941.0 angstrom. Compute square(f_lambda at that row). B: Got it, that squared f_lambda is 82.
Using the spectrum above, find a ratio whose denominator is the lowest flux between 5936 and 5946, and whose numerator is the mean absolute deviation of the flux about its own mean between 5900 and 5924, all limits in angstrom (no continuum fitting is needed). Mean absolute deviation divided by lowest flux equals 0.036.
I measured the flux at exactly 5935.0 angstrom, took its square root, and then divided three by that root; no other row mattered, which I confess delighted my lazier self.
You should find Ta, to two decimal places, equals 1.02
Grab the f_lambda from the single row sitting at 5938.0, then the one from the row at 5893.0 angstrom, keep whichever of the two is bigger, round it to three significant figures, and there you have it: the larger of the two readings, 9.50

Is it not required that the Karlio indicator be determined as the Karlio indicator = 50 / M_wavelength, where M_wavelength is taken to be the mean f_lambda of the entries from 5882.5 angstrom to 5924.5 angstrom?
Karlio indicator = 5.65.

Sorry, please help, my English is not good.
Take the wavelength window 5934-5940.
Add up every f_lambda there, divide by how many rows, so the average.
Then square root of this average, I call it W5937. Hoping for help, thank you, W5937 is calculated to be 3.02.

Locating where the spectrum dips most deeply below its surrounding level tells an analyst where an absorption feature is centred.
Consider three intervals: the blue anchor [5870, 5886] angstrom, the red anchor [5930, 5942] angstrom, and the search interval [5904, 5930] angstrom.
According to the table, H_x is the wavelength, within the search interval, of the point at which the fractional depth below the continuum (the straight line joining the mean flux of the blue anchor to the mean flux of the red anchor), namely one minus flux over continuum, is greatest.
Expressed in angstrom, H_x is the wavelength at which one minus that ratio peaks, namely 5914.0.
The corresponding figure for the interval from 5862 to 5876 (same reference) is 5875.0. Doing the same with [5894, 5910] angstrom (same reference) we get 5896.0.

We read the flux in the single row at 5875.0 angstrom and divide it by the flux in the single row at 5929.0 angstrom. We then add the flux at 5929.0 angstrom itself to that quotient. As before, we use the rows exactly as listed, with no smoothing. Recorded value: 10.5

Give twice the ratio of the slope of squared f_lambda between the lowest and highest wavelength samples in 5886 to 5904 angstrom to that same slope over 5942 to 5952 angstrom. -1.6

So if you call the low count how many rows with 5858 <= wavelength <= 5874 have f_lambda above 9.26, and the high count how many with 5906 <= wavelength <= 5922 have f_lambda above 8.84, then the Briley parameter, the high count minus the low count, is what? -2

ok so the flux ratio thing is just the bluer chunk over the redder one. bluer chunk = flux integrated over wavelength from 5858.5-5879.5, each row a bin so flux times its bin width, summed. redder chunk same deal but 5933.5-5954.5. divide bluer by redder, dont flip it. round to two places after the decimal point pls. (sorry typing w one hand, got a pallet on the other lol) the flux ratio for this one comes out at 1.09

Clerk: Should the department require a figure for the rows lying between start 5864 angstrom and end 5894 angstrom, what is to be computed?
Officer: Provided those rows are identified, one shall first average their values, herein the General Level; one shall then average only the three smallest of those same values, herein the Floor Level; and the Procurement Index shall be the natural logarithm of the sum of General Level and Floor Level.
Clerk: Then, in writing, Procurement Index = 2.894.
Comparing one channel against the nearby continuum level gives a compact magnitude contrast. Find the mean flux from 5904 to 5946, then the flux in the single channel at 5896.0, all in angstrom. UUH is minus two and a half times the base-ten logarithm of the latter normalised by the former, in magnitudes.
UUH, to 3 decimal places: 0.172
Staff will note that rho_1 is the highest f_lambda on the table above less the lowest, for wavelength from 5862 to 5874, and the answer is 0.4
